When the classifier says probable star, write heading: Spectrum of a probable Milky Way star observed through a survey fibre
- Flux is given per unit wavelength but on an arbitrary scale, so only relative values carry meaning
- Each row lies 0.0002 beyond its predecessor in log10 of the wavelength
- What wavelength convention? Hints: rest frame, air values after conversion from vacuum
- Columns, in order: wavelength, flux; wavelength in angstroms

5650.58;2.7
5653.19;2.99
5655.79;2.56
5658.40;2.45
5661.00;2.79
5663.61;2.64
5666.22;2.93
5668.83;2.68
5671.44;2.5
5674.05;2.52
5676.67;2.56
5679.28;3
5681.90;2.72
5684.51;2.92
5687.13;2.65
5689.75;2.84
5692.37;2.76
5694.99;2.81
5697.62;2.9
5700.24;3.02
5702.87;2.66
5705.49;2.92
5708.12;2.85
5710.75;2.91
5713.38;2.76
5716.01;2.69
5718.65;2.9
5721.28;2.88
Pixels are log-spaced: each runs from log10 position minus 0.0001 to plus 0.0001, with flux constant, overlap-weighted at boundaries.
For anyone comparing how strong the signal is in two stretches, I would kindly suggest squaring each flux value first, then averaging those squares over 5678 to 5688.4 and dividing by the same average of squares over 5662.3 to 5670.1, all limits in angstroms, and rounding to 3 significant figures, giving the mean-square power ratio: 1.05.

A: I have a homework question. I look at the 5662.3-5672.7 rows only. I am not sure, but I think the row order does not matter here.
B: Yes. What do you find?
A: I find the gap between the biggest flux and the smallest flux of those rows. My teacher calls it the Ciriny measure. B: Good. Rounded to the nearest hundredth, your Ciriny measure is 0.43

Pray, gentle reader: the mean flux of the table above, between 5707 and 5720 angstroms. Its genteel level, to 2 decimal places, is 2.82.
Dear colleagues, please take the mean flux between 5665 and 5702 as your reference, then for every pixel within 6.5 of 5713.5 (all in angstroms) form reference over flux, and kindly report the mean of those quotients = 0.983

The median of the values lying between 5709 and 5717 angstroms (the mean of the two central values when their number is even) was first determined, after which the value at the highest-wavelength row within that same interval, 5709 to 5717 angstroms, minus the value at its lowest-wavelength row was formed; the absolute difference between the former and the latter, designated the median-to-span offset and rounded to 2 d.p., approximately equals 2.98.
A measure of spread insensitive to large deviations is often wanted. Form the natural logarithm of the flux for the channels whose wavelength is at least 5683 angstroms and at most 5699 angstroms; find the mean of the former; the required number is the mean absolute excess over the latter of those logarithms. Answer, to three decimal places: 0.026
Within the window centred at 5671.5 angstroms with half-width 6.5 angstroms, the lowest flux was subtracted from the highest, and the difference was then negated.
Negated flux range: -0.43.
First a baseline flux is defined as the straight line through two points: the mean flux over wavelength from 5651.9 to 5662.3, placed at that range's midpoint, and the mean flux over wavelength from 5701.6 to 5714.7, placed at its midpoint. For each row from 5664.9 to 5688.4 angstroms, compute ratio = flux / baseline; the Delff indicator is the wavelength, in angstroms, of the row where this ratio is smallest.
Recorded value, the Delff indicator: 5671.44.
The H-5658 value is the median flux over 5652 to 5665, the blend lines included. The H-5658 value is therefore 2.64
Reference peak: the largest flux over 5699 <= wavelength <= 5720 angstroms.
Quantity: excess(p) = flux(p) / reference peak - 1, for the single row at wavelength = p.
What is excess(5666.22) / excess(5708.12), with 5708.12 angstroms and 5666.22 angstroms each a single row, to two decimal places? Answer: 0.53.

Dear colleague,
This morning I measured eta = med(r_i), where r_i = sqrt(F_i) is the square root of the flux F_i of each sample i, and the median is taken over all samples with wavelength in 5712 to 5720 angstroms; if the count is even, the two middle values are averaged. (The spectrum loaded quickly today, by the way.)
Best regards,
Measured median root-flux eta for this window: 1.66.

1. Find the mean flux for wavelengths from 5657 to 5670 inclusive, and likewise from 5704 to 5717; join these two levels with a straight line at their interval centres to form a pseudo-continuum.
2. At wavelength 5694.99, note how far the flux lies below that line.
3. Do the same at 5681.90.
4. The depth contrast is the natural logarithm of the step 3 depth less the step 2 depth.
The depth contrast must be -2.9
